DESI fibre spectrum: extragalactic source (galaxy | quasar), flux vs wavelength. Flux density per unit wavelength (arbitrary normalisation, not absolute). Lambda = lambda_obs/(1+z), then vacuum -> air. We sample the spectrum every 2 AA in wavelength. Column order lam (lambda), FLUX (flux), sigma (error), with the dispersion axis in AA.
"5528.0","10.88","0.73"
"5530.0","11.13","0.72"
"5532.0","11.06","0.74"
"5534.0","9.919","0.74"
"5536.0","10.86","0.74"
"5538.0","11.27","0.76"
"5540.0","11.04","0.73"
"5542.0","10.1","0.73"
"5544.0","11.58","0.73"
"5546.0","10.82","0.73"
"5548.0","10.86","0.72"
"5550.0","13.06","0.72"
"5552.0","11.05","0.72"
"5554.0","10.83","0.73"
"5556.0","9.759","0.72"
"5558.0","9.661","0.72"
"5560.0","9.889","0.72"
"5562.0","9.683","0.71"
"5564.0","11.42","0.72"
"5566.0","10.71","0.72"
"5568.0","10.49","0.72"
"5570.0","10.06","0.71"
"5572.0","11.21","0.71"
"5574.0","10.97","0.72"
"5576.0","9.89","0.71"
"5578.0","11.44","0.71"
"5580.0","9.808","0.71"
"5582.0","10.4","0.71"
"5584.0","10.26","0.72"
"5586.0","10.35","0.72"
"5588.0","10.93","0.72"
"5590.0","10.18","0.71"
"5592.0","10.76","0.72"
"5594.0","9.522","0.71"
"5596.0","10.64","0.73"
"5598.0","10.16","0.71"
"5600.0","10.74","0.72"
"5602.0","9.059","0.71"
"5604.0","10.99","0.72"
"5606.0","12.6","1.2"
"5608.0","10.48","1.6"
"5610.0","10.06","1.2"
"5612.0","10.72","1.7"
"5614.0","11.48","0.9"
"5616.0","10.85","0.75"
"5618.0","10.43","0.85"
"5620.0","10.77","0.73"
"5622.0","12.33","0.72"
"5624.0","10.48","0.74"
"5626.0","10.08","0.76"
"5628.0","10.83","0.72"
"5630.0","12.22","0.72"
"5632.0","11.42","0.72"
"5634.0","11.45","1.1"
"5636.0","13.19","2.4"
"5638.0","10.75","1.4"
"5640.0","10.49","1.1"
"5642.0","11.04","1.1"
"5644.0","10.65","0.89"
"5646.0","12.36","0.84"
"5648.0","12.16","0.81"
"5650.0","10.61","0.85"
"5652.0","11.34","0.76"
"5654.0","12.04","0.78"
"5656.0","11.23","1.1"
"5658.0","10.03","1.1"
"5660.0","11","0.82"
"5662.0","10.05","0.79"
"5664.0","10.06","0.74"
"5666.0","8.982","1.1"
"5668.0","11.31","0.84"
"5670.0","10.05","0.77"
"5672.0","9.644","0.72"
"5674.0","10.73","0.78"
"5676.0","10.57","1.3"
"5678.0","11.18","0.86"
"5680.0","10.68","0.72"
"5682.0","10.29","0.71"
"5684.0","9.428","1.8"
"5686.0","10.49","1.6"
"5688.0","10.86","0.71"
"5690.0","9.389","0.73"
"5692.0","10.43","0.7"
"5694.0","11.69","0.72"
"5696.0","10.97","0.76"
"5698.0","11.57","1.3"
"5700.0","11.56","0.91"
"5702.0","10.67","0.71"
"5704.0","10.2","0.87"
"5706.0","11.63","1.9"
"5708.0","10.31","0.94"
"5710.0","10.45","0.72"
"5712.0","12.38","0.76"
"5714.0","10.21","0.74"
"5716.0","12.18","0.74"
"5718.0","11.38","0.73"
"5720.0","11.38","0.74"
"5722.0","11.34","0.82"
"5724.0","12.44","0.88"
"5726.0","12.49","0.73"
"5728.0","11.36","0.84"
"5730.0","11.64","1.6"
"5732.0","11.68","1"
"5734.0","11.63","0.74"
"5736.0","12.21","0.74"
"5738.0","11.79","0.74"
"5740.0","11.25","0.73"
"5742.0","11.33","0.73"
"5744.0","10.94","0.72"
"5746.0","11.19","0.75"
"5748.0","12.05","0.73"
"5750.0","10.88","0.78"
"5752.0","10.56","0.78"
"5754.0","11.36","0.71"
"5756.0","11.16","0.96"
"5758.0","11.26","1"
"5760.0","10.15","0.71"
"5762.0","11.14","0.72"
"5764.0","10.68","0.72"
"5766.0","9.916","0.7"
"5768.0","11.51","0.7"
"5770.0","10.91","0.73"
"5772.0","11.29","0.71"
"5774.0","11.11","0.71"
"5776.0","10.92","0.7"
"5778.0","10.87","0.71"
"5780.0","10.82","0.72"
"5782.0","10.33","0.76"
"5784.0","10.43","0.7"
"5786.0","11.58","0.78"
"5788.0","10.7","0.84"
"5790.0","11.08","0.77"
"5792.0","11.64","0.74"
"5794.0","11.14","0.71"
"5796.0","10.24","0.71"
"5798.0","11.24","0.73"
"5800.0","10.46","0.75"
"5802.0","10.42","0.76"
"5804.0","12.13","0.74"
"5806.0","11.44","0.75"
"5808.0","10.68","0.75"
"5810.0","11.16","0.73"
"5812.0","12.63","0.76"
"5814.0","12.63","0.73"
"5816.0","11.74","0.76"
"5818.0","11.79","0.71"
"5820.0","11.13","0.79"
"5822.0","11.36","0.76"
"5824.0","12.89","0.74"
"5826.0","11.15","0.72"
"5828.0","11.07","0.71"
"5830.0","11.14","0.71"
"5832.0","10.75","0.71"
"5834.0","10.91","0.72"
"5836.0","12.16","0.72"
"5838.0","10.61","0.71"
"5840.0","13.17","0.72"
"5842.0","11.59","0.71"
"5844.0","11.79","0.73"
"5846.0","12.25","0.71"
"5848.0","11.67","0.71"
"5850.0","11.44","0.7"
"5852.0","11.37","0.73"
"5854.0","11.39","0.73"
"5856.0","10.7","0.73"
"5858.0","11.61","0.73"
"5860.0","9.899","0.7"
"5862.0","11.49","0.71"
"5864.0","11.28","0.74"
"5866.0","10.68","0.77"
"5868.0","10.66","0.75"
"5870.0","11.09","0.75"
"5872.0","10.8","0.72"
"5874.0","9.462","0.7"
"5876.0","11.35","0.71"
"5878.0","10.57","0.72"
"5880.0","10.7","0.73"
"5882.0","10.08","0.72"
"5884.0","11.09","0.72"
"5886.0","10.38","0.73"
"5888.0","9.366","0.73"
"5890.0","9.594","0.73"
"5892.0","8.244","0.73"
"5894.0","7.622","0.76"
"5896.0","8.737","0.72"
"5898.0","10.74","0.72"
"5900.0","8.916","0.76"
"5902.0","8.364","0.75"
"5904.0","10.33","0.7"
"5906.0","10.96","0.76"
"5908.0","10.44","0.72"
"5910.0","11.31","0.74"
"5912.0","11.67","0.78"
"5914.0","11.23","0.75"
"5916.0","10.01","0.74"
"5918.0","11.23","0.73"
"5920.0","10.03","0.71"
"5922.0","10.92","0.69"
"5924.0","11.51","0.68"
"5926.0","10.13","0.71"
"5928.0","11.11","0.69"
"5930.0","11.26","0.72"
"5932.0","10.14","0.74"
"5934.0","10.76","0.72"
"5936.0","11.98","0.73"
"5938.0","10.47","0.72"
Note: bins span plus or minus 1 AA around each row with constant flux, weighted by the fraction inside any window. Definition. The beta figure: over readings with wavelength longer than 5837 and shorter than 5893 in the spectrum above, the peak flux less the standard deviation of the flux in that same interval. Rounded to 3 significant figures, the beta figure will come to 12.2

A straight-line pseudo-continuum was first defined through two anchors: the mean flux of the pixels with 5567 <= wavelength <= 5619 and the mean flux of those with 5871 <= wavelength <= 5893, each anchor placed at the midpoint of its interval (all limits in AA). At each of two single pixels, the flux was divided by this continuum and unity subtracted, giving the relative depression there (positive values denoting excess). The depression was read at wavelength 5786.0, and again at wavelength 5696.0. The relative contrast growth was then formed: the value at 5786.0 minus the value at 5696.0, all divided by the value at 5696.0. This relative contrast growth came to 1.3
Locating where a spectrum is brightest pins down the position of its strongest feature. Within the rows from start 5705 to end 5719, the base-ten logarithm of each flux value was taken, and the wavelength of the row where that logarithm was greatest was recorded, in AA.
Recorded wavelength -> 5712.0 AA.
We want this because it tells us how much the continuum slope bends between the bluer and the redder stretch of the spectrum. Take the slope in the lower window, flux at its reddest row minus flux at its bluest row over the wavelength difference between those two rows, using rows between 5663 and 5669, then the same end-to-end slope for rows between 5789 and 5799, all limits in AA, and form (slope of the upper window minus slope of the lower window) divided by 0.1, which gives -3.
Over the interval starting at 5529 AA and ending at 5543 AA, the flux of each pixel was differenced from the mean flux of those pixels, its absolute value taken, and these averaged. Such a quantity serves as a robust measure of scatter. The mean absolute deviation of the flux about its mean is 0.434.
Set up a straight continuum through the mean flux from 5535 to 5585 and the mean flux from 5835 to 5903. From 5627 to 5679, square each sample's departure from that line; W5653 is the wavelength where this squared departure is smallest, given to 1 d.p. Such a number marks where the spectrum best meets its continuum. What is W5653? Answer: 5644.0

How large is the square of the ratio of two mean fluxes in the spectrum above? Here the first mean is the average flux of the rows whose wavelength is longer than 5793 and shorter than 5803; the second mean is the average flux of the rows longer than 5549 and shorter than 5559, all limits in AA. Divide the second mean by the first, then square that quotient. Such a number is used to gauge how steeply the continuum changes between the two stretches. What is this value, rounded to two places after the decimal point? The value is 1.03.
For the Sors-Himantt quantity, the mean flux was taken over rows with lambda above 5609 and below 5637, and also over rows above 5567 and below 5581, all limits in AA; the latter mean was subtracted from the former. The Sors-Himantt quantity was 0.6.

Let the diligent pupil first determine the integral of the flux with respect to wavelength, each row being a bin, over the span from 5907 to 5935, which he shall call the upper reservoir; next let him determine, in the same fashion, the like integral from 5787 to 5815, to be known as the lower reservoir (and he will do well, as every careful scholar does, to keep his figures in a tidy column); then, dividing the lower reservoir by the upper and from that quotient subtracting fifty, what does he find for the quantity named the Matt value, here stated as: -48.96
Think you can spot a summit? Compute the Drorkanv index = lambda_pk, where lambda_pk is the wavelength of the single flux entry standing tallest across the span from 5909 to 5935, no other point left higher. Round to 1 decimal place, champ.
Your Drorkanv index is 5912.0 AA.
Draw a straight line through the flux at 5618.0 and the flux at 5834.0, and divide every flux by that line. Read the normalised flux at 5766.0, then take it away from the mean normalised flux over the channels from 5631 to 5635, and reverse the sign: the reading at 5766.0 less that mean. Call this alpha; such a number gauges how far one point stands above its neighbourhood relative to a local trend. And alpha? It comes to -0.17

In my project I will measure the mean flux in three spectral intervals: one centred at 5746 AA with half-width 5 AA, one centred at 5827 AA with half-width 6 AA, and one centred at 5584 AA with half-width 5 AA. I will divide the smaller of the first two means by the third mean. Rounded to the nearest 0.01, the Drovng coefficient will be 1.09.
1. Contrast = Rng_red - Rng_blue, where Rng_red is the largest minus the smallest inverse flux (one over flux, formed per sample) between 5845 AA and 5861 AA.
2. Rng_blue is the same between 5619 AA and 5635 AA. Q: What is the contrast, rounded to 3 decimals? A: 0.001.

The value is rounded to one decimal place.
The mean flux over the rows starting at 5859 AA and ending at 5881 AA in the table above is 10.7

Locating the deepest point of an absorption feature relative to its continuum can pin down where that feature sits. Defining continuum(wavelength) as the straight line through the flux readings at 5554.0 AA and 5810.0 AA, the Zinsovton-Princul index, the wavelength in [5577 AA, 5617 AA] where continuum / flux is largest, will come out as 5602.0 AA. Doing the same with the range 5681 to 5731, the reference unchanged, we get 5690.0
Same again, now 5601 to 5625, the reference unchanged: 5602.0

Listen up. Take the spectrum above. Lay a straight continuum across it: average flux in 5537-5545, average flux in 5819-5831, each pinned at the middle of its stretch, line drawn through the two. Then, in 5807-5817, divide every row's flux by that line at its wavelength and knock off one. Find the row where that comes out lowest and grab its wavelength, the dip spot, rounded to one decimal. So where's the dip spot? 5808.0 AA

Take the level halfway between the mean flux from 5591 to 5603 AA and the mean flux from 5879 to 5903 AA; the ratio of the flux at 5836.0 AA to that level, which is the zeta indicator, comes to 1.24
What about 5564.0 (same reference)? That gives 1.16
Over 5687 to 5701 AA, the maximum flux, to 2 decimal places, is 11.69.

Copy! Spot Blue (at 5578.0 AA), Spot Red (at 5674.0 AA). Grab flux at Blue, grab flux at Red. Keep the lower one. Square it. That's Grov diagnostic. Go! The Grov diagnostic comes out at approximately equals 115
